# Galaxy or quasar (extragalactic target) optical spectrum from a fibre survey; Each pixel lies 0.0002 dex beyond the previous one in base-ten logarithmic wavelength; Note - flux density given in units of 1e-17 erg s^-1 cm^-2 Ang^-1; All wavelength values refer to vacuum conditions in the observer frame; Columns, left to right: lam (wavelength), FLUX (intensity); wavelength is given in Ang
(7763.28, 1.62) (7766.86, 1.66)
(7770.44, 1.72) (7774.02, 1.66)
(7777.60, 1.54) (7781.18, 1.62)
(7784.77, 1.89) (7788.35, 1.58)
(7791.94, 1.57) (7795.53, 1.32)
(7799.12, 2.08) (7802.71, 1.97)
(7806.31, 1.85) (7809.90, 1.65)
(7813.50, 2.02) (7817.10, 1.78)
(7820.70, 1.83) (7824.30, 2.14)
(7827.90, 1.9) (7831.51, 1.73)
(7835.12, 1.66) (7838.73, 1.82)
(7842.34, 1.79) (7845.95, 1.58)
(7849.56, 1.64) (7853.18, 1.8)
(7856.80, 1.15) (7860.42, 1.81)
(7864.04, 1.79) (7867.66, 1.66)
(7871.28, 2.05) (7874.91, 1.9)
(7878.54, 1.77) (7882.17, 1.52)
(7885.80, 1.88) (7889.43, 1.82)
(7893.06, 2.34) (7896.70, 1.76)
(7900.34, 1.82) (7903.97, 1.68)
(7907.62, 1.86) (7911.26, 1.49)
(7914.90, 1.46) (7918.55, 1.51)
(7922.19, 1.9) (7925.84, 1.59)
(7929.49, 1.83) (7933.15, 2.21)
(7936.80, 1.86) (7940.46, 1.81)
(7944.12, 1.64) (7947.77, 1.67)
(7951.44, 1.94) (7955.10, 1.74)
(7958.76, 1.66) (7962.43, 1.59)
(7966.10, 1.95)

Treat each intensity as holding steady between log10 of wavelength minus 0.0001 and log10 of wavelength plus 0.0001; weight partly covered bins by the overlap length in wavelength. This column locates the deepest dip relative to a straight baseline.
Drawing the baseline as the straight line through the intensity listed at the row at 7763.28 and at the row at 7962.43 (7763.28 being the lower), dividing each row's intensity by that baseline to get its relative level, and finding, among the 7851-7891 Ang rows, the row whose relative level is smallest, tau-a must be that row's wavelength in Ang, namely 7856.80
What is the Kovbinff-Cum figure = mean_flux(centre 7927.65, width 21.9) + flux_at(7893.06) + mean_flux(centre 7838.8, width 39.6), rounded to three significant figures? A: 5.89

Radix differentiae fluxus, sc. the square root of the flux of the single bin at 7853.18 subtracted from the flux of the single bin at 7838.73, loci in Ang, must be 0.14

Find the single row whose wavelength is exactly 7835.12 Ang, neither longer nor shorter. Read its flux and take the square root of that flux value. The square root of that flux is 1.29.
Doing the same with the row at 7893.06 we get 1.53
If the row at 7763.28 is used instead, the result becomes 1.27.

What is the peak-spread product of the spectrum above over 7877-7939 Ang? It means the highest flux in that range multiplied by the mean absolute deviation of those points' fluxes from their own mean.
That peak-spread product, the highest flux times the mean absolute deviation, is 0.41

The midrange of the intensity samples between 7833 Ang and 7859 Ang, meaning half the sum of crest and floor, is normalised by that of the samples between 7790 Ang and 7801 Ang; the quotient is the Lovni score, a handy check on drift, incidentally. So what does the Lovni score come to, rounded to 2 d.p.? 0.87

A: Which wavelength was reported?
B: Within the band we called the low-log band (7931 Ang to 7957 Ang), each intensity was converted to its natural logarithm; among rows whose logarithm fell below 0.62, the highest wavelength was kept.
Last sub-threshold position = 7955.10 Ang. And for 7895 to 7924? 7918.55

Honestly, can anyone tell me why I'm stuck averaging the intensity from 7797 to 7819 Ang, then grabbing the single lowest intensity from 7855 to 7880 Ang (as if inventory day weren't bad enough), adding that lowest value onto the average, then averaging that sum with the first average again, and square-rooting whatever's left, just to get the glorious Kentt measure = 1.57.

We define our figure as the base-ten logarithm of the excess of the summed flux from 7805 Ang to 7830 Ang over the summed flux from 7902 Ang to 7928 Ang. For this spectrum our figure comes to 0.23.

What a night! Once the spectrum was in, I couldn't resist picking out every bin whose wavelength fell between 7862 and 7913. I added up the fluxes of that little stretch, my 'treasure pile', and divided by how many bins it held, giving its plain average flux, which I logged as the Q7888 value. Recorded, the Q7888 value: 1.81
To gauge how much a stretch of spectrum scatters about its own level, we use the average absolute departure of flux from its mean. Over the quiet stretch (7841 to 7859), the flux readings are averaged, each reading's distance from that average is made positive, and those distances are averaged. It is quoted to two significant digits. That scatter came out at 0.18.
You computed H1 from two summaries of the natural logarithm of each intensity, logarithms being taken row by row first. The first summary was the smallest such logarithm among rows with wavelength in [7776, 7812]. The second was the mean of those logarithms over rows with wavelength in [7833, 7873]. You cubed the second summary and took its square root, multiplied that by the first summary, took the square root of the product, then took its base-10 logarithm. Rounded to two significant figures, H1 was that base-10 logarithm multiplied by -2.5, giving 1.2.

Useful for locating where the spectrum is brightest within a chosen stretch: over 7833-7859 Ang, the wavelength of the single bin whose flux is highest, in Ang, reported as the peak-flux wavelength 7838.73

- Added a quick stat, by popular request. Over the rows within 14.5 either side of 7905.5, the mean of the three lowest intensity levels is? 1.49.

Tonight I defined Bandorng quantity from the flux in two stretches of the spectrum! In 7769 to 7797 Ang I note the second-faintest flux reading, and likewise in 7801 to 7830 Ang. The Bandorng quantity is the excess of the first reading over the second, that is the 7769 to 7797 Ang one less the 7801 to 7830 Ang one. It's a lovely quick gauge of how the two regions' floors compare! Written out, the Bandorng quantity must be -0.24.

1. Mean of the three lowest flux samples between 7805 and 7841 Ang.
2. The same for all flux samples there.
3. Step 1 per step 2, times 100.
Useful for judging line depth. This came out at 91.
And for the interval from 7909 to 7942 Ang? 85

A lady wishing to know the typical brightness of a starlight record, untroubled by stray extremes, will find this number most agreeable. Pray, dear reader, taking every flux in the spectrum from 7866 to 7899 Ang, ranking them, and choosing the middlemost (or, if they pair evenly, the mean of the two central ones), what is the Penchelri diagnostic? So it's 1.82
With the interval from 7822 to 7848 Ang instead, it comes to 1.79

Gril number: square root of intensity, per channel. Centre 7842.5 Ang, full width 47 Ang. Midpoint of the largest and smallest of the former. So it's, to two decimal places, 1.27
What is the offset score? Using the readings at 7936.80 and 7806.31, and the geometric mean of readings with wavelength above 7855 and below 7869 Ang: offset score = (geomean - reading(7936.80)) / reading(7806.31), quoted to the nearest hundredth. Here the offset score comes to -0.15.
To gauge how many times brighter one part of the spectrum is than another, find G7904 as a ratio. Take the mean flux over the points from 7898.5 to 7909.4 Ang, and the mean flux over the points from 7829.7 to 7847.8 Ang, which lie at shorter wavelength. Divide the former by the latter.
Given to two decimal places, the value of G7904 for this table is 1.04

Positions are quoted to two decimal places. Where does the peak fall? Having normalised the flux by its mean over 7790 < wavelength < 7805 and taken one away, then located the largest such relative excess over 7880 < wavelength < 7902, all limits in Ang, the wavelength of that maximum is 7893.06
